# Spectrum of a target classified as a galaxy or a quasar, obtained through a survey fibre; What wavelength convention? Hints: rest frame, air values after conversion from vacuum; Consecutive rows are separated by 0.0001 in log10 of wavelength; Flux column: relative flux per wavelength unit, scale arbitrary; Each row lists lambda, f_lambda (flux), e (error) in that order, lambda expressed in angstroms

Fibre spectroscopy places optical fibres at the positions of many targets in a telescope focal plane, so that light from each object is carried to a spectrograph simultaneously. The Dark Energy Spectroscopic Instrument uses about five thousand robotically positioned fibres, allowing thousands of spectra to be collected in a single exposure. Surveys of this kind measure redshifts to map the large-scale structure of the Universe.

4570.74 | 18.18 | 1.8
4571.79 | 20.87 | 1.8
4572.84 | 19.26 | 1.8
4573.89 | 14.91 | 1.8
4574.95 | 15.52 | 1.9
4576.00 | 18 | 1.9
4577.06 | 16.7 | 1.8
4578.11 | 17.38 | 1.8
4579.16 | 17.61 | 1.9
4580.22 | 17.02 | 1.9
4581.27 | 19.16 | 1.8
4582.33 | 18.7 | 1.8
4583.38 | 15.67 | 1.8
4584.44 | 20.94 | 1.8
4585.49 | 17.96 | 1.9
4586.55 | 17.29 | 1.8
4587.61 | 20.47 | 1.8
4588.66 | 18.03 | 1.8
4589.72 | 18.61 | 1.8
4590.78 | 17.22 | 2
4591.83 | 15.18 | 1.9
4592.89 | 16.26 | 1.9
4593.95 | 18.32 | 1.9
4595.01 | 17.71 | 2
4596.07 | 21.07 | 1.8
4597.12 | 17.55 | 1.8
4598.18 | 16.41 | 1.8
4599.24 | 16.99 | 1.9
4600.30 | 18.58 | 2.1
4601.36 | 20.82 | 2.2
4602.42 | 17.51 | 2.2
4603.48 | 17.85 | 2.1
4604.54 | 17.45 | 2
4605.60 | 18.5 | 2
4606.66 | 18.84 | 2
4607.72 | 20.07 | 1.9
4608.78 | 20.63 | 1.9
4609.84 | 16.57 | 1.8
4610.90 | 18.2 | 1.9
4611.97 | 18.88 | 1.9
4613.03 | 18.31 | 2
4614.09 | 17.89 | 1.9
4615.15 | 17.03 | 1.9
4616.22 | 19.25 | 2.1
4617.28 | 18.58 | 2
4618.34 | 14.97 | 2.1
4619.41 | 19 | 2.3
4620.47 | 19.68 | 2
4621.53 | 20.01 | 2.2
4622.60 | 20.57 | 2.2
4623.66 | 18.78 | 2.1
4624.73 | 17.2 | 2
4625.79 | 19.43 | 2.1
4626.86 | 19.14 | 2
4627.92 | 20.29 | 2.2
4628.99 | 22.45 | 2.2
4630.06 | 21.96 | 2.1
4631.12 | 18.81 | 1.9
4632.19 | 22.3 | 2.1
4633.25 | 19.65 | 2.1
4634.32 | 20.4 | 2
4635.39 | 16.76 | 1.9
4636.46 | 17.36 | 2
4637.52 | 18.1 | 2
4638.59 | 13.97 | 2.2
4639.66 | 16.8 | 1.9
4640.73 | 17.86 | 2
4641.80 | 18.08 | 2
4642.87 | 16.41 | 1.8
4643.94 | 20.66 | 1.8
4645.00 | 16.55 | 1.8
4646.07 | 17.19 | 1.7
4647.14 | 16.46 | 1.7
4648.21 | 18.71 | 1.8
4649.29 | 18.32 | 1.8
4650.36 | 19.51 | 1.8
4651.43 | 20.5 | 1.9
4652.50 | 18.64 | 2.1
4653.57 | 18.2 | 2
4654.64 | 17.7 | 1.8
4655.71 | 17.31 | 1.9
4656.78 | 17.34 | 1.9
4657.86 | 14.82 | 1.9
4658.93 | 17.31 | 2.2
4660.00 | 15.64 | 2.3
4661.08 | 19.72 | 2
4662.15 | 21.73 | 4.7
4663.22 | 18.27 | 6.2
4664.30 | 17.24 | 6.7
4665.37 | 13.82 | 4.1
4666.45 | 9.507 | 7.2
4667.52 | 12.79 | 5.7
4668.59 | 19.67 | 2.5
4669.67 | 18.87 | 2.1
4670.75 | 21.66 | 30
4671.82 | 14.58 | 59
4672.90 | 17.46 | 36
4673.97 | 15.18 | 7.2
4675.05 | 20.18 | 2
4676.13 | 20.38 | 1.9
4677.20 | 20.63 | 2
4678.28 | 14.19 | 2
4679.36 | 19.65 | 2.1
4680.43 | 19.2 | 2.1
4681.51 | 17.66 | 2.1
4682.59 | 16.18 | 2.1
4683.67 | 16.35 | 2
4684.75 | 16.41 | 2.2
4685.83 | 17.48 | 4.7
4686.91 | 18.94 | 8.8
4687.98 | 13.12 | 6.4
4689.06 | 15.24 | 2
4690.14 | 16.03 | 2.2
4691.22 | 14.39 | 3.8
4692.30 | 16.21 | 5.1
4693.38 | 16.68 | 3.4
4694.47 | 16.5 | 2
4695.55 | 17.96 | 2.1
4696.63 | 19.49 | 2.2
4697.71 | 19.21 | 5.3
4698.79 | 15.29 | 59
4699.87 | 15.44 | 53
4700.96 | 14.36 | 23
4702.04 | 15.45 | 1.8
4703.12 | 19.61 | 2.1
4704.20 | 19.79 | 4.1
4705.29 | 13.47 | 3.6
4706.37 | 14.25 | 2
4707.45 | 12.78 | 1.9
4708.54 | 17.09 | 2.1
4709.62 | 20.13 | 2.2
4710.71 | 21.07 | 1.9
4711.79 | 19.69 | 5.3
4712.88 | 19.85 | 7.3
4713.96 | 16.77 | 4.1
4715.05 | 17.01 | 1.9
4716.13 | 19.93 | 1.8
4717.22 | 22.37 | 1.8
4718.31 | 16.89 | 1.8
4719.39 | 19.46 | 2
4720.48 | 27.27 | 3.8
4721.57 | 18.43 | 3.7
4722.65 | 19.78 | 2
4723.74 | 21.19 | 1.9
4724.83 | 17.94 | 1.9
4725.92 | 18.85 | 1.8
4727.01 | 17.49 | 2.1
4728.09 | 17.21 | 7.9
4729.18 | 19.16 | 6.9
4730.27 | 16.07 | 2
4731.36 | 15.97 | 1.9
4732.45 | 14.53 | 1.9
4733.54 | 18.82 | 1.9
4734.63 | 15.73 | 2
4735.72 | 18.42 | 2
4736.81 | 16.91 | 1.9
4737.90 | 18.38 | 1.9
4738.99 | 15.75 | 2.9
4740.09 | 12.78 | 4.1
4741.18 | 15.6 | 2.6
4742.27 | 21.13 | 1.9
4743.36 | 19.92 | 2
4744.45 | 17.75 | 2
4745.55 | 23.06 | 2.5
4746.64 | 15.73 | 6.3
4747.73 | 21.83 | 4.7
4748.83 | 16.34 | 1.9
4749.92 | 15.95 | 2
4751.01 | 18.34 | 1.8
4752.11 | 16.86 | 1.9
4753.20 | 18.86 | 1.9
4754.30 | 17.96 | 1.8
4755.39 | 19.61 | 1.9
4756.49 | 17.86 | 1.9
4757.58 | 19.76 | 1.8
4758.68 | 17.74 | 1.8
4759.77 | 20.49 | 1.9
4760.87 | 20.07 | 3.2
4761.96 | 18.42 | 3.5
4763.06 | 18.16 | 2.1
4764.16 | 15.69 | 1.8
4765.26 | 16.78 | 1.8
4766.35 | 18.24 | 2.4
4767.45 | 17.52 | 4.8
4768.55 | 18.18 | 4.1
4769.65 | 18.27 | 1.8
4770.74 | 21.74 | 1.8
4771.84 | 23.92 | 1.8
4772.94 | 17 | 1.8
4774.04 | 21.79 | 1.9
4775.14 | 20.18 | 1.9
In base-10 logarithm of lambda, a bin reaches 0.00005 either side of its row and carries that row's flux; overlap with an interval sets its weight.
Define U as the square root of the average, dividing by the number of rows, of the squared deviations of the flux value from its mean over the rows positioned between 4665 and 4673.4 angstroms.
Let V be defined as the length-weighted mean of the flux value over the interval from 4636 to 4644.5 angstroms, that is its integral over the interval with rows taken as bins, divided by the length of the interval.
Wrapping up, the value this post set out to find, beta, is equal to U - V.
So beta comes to -13.6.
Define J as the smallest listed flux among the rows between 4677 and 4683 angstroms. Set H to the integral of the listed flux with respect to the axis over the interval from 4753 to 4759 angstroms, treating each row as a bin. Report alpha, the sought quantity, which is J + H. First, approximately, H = 112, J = 14.19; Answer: 126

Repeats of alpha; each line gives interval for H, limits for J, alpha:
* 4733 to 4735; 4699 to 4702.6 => 49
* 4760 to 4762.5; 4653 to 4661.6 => 63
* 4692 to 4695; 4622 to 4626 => 67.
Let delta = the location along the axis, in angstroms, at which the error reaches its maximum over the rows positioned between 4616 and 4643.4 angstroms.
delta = 4619.41 angstroms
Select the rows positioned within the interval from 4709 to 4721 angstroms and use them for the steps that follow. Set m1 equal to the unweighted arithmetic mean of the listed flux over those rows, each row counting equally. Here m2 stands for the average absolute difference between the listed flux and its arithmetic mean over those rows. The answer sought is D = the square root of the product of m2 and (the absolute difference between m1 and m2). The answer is 5.9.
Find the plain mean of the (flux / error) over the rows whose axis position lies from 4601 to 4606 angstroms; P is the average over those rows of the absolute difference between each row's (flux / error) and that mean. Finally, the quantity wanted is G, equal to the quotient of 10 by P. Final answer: 22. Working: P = 0.5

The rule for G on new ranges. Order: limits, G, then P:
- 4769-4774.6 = 8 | 1.2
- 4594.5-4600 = 12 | 0.8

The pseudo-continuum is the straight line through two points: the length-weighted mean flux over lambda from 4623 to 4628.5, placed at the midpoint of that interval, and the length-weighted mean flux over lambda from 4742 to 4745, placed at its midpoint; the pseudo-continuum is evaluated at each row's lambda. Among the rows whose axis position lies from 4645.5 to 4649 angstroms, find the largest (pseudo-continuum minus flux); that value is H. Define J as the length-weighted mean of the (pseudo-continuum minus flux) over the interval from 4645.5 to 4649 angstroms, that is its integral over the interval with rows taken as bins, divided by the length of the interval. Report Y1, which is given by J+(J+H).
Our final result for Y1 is 5.9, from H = 3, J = 1.6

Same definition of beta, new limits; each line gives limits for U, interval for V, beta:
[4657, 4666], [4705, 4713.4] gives -15.0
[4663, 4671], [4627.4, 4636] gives -16.5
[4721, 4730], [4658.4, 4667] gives -15.4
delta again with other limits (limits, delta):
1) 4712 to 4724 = 4712.88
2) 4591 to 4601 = 4600.30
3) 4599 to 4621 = 4619.41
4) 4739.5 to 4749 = 4746.64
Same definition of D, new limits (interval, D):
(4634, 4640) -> 4.7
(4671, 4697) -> 5.2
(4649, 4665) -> 4.7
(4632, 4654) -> 4.9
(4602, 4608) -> 3.7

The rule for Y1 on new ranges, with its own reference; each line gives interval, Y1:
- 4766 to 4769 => 5.2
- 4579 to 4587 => 4.8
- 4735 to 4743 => 11.5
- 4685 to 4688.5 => 11.6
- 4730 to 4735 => 11.2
